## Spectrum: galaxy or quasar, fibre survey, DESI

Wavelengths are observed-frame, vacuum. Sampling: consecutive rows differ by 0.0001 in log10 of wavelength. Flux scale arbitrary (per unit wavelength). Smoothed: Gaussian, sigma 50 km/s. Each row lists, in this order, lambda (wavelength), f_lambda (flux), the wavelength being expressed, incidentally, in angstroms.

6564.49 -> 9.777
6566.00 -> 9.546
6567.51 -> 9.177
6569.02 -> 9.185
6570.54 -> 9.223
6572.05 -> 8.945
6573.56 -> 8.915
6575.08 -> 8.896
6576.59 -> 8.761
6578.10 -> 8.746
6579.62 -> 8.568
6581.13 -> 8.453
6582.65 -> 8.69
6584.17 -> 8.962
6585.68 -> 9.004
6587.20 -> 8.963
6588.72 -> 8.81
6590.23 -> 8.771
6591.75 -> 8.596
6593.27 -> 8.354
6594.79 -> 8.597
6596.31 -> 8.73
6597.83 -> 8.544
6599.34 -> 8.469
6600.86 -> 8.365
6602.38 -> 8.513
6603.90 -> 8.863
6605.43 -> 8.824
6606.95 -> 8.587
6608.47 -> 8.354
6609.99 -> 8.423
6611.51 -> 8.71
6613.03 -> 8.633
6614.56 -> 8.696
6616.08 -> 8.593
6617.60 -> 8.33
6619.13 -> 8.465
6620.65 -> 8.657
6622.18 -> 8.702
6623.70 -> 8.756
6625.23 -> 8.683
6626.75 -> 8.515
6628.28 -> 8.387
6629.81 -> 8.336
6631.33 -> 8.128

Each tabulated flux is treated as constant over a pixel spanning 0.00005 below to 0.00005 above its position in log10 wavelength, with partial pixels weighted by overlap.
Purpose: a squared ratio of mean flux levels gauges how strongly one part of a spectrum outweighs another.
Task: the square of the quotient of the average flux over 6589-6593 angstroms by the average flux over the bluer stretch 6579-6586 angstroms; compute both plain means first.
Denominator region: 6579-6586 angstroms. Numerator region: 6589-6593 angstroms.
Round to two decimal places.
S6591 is 0.99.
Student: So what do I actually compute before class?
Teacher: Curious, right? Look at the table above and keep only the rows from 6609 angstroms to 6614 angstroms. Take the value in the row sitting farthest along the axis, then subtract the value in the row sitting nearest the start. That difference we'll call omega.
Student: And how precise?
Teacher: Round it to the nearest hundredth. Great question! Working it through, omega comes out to 0.21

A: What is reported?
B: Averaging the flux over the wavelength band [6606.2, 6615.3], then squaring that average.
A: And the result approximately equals 73.4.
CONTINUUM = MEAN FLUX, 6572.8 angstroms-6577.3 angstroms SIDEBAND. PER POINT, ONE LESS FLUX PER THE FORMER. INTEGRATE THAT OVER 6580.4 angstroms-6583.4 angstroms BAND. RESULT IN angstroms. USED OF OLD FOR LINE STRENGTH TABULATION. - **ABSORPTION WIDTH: 0.10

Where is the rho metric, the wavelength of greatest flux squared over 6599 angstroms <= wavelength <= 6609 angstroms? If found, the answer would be 6603.90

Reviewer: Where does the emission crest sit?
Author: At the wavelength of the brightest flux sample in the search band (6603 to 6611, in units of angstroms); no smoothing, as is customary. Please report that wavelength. 6603.90 angstroms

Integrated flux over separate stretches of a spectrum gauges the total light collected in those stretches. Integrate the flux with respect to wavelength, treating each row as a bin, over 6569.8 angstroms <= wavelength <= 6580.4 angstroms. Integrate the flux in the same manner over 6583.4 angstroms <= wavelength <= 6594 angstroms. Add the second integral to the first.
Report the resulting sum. 187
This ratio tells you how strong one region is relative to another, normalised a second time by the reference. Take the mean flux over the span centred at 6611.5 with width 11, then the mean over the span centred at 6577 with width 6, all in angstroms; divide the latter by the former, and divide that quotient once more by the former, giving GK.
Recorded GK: 0.119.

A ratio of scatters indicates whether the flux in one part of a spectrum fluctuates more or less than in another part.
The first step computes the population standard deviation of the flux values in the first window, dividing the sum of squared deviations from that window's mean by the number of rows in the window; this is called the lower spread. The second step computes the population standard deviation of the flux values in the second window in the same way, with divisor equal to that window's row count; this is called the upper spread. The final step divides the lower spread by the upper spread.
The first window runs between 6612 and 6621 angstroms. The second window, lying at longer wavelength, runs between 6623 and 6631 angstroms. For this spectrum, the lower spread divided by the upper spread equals 0.8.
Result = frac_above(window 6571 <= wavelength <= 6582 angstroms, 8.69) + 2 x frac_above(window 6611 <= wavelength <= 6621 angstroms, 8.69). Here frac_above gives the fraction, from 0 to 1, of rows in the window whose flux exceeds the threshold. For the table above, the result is 1.3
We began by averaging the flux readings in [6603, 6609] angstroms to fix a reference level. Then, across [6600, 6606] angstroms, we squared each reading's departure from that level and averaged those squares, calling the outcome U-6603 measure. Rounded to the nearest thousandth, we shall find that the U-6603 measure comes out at 0.044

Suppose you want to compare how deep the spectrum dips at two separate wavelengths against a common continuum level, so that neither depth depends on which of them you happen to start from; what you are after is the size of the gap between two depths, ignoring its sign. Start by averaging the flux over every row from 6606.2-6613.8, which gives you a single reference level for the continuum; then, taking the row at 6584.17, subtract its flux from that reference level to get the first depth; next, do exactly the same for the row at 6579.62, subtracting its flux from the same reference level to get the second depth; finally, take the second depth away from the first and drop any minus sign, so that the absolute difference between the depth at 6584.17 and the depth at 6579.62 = 0.39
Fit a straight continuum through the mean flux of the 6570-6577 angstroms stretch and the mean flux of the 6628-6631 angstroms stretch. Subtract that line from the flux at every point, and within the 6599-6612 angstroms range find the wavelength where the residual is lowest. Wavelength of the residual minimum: 6600.86 angstroms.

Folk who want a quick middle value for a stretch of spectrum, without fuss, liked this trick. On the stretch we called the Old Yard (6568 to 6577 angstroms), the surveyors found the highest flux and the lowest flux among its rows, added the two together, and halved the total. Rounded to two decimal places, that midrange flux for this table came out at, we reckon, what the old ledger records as 8.99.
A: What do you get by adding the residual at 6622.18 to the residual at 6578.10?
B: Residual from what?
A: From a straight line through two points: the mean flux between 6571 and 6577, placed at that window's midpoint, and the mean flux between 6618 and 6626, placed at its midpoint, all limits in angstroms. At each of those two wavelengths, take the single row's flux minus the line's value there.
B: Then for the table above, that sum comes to -0.07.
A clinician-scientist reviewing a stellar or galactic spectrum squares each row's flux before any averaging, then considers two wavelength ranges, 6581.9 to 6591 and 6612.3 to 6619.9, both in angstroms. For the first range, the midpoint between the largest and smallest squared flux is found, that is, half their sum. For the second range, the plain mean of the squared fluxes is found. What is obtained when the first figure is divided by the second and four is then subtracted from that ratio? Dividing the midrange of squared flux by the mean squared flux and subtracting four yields -2.93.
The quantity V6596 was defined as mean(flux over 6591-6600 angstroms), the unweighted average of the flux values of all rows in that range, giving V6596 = 8.55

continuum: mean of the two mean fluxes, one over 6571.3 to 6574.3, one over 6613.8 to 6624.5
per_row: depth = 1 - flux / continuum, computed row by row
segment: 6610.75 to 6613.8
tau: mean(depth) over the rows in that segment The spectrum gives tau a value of 0.011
